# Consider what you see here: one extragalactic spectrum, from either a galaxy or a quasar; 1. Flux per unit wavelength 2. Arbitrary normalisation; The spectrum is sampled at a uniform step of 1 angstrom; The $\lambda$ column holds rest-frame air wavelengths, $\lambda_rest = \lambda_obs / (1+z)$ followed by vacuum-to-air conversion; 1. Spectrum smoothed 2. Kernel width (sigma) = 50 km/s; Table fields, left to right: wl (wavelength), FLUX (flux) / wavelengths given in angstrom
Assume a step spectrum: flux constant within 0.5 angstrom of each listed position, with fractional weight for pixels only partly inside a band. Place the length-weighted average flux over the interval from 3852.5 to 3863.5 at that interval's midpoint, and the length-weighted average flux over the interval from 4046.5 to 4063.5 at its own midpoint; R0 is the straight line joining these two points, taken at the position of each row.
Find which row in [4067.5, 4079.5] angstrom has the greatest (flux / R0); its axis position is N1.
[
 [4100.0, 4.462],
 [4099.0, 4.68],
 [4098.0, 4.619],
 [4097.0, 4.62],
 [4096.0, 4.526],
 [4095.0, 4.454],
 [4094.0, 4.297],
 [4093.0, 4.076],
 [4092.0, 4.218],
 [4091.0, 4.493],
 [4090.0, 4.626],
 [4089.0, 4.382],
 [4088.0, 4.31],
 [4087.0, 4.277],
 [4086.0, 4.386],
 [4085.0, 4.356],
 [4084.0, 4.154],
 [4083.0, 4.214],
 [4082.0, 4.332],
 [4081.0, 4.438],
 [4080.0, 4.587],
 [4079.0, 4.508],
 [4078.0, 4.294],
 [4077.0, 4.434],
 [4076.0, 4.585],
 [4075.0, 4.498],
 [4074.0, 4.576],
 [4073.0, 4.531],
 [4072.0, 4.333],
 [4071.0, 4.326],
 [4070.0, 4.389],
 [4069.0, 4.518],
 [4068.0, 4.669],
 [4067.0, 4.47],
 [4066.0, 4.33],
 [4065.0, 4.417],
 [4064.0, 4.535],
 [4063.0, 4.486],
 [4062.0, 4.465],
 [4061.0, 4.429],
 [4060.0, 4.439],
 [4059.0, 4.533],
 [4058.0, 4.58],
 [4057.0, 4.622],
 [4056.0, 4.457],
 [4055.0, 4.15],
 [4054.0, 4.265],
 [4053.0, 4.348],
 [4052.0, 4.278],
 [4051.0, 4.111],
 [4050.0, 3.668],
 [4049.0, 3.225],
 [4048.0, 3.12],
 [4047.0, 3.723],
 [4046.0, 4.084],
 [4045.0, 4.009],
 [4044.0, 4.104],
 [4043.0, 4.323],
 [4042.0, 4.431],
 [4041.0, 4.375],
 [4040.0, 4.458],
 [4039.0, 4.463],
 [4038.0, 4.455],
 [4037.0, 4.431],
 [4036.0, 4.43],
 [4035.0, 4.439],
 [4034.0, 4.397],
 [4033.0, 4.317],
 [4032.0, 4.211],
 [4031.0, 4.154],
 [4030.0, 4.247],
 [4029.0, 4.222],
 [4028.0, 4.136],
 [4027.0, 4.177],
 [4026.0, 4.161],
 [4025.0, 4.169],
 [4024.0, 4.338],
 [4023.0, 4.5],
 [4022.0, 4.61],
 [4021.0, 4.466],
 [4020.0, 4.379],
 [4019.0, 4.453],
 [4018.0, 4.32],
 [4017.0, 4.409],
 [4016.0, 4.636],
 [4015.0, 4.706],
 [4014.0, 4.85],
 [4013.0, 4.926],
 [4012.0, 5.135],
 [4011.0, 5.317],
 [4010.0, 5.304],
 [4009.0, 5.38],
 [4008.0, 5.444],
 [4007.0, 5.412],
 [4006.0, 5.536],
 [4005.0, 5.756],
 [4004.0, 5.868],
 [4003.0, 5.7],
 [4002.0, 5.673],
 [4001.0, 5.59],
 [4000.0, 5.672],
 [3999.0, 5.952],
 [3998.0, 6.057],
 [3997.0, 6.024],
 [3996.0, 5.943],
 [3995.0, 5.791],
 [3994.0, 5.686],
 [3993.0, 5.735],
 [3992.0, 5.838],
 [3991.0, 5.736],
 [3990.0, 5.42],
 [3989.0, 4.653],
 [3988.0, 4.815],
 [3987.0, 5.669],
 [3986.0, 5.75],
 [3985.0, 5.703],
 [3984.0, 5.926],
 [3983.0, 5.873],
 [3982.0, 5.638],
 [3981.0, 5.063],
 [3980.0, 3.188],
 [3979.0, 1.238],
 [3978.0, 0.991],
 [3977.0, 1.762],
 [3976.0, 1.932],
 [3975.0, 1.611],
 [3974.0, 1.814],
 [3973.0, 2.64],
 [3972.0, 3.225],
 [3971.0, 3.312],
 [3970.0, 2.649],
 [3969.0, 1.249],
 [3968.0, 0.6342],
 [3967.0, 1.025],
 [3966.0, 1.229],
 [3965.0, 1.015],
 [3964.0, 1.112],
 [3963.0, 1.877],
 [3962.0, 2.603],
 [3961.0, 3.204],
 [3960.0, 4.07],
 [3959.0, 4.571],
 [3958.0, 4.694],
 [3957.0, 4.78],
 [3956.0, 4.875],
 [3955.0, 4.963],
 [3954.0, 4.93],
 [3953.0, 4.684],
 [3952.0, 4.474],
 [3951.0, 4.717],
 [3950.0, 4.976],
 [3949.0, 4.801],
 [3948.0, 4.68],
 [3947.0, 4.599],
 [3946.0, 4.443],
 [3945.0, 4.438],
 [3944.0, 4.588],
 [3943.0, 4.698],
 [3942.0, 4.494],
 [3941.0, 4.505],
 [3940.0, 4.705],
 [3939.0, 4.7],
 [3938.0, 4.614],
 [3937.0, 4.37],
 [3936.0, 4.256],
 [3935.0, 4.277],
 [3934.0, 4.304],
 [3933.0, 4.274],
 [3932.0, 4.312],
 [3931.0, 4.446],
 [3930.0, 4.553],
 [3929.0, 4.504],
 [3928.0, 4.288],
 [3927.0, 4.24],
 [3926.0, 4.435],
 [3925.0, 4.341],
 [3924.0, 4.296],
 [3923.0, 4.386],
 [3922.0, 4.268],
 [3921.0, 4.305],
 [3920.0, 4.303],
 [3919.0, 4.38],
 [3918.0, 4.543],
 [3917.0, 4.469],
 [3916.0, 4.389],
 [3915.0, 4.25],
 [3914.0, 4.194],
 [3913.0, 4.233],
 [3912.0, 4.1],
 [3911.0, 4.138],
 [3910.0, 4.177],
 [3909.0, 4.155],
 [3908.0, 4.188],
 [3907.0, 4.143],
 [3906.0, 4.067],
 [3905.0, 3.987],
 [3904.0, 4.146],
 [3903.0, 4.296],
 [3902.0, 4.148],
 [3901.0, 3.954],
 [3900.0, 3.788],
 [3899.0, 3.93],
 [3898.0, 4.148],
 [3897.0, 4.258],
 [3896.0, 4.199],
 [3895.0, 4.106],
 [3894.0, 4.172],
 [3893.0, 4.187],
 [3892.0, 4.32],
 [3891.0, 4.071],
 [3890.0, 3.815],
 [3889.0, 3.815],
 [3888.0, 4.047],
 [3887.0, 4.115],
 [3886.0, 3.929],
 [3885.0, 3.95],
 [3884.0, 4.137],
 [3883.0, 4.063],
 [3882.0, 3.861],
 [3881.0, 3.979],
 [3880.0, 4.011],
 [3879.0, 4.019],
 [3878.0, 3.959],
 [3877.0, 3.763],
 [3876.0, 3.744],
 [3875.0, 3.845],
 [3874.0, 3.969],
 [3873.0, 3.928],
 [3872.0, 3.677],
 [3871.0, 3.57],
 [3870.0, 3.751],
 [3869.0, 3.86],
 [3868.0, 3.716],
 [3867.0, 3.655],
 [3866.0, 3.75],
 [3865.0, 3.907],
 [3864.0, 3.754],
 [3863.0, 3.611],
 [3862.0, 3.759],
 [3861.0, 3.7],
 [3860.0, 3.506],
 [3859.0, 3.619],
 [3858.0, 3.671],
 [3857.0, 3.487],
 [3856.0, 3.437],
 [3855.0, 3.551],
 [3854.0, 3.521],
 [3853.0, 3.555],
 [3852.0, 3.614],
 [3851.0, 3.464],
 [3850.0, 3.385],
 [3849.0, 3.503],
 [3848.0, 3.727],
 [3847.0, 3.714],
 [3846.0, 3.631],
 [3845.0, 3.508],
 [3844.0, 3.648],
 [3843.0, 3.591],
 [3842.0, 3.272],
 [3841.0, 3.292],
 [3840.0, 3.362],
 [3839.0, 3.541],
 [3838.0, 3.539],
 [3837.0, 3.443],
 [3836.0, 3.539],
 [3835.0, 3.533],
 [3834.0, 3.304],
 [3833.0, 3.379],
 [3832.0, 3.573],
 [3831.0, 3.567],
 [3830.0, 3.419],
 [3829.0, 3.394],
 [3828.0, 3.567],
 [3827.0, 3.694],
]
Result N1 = 4068.0 angstrom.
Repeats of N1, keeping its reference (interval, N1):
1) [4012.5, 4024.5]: 4013.0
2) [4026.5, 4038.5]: 4038.0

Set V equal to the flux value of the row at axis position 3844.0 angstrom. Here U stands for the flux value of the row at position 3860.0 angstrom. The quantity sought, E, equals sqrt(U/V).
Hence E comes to 0.98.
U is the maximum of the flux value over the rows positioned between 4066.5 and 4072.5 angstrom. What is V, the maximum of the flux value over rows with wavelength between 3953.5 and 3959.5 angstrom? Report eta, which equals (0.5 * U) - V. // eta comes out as -2.6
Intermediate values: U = 4.669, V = 4.963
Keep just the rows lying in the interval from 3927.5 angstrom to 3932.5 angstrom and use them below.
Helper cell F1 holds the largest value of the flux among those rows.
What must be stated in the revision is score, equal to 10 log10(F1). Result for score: 6.58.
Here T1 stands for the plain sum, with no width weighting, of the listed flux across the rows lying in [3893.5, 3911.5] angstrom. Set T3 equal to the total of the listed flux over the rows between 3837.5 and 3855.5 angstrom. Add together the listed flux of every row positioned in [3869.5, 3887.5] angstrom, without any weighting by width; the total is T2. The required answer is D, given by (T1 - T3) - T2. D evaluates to -60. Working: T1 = 74.0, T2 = 70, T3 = 63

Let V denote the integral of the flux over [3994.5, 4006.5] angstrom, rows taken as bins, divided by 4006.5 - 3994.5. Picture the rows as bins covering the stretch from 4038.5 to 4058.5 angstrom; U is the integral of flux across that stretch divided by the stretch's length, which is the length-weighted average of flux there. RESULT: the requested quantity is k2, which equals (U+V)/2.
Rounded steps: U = 4.140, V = 5.80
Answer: 4.97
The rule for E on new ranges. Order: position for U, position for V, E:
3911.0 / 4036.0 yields 0.97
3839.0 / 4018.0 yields 0.91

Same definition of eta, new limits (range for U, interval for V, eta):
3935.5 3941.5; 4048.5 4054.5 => -2.0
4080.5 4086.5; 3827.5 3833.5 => -1.4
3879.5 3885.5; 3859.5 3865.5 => -1.8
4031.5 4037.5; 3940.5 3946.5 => -2.5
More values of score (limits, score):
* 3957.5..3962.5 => 6.72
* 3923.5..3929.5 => 6.54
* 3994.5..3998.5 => 7.82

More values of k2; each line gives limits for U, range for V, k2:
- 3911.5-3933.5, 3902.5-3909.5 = 4.24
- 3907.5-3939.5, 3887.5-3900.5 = 4.20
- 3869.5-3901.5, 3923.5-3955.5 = 4.25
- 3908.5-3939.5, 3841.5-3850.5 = 3.95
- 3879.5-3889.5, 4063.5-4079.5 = 4.23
